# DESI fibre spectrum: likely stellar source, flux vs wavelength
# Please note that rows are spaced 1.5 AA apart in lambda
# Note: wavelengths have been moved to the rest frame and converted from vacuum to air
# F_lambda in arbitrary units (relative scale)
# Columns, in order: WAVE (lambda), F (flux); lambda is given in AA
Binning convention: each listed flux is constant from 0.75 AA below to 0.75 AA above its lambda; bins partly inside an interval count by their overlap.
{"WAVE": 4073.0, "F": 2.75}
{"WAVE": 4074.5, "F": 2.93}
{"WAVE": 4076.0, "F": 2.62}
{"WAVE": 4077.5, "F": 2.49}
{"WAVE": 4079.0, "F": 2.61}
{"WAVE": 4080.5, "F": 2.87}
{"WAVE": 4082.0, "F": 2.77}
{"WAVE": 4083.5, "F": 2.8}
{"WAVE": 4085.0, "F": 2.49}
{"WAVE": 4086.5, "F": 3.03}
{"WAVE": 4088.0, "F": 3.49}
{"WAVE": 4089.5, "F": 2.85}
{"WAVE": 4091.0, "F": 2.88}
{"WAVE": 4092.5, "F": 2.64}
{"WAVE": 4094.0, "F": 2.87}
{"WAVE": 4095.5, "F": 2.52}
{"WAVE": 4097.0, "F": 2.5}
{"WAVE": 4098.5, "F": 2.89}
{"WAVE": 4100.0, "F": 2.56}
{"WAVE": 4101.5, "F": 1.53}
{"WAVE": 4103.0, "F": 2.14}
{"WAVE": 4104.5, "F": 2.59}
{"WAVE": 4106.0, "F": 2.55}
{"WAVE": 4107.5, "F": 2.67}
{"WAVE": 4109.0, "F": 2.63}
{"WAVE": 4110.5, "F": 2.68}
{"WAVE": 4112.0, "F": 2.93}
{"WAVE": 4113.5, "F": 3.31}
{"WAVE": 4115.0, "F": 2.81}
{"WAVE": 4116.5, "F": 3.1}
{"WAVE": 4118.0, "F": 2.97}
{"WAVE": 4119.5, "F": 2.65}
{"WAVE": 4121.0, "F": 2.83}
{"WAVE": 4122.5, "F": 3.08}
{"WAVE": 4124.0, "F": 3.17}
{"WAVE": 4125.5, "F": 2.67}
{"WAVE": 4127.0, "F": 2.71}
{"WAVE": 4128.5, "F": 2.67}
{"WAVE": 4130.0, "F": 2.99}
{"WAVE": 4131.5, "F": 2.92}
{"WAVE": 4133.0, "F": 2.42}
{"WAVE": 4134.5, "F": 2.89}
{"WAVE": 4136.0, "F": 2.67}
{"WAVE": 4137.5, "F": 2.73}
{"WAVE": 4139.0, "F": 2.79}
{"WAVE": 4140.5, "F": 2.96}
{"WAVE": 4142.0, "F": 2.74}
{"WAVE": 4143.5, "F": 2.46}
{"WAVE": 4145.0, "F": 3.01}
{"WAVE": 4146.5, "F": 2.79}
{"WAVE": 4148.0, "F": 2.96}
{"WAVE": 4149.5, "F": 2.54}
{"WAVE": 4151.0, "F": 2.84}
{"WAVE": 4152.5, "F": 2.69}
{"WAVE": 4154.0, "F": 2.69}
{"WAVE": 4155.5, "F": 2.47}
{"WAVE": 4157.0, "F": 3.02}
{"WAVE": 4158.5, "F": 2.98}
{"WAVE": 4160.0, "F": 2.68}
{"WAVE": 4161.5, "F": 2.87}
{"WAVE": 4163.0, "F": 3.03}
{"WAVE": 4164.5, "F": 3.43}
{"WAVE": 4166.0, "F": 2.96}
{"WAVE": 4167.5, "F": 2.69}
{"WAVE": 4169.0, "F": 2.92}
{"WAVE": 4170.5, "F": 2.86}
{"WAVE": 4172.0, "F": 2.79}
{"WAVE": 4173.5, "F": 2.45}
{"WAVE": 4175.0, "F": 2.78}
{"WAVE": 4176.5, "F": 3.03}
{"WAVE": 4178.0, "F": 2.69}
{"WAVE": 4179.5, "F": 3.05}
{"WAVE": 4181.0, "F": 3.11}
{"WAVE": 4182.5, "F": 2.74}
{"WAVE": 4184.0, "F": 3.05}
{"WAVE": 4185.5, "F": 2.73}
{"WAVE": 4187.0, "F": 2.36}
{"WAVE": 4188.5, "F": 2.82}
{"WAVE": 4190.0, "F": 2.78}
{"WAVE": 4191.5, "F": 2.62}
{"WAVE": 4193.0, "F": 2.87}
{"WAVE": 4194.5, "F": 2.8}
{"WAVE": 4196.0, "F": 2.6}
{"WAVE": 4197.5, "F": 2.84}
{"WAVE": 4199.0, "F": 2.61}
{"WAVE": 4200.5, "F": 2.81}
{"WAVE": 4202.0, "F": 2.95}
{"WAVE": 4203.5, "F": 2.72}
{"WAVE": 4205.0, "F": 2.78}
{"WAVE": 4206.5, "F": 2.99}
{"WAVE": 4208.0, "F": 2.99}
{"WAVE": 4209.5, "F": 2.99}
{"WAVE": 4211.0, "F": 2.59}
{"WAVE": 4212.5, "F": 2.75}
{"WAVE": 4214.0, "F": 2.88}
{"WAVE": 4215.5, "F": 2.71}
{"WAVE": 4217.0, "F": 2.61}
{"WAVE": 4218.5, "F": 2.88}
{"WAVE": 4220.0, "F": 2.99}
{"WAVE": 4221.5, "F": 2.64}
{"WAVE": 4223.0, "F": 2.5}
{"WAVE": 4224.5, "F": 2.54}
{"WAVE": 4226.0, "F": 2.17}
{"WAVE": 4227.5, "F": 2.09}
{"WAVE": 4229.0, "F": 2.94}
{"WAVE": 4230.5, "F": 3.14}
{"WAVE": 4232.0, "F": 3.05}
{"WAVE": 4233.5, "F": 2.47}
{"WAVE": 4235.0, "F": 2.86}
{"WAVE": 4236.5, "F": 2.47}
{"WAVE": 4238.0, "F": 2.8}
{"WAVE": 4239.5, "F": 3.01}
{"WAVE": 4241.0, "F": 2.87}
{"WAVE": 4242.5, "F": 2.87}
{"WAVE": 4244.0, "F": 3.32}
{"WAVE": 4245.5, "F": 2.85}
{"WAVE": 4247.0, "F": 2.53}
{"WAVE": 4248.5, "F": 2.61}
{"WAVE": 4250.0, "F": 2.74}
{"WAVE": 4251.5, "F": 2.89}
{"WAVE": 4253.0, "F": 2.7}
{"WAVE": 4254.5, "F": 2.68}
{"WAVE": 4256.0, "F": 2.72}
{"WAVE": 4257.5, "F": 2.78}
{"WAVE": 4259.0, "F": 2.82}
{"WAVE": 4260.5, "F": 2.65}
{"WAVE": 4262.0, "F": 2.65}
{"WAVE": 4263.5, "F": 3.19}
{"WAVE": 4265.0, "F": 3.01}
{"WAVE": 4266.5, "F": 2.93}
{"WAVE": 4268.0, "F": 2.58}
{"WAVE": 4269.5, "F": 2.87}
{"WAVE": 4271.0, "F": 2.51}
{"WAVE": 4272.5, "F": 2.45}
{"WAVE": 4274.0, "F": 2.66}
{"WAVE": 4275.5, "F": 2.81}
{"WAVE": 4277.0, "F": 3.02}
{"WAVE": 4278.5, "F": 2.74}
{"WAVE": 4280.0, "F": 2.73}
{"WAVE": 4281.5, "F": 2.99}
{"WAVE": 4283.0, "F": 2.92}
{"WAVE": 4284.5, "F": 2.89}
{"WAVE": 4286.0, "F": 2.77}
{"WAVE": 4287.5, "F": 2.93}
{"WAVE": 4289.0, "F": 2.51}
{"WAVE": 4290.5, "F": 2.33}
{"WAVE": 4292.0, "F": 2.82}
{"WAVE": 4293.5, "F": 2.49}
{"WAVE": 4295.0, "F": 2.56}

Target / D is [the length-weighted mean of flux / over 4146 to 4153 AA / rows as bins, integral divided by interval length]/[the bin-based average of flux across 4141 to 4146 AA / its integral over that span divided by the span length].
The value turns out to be 1.01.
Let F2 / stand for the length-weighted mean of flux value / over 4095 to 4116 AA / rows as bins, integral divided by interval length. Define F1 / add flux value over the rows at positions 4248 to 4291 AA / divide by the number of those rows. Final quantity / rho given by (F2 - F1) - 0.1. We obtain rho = -0.26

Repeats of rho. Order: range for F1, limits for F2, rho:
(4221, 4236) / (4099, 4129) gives -0.03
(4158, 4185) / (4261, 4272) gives -0.19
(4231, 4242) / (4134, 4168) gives -0.07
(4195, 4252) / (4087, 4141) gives -0.11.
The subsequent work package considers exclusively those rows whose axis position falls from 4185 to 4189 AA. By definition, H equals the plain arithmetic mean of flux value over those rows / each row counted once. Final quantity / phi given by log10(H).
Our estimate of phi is 0.421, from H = 2.64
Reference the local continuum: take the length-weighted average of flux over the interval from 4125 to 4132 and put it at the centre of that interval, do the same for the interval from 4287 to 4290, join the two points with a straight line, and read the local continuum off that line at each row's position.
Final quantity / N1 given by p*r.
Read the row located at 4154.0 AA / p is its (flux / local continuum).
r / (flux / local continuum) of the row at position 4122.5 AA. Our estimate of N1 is 1.07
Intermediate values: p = 0.97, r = 1.10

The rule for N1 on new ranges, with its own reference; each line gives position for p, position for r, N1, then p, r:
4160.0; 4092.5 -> 0.91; 0.97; 0.94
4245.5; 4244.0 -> 1.29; 1.05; 1.23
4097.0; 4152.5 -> 0.86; 0.89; 0.97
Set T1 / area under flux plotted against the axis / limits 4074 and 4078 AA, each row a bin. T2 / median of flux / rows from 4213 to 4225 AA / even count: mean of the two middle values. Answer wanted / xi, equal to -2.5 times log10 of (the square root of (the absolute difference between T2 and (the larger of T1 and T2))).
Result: -1.13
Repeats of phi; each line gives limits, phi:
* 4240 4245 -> 0.480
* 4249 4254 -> 0.444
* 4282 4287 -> 0.456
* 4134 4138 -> 0.441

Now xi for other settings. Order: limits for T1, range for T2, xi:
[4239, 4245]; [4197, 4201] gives -1.48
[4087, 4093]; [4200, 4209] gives -1.47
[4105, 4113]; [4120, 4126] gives -1.59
